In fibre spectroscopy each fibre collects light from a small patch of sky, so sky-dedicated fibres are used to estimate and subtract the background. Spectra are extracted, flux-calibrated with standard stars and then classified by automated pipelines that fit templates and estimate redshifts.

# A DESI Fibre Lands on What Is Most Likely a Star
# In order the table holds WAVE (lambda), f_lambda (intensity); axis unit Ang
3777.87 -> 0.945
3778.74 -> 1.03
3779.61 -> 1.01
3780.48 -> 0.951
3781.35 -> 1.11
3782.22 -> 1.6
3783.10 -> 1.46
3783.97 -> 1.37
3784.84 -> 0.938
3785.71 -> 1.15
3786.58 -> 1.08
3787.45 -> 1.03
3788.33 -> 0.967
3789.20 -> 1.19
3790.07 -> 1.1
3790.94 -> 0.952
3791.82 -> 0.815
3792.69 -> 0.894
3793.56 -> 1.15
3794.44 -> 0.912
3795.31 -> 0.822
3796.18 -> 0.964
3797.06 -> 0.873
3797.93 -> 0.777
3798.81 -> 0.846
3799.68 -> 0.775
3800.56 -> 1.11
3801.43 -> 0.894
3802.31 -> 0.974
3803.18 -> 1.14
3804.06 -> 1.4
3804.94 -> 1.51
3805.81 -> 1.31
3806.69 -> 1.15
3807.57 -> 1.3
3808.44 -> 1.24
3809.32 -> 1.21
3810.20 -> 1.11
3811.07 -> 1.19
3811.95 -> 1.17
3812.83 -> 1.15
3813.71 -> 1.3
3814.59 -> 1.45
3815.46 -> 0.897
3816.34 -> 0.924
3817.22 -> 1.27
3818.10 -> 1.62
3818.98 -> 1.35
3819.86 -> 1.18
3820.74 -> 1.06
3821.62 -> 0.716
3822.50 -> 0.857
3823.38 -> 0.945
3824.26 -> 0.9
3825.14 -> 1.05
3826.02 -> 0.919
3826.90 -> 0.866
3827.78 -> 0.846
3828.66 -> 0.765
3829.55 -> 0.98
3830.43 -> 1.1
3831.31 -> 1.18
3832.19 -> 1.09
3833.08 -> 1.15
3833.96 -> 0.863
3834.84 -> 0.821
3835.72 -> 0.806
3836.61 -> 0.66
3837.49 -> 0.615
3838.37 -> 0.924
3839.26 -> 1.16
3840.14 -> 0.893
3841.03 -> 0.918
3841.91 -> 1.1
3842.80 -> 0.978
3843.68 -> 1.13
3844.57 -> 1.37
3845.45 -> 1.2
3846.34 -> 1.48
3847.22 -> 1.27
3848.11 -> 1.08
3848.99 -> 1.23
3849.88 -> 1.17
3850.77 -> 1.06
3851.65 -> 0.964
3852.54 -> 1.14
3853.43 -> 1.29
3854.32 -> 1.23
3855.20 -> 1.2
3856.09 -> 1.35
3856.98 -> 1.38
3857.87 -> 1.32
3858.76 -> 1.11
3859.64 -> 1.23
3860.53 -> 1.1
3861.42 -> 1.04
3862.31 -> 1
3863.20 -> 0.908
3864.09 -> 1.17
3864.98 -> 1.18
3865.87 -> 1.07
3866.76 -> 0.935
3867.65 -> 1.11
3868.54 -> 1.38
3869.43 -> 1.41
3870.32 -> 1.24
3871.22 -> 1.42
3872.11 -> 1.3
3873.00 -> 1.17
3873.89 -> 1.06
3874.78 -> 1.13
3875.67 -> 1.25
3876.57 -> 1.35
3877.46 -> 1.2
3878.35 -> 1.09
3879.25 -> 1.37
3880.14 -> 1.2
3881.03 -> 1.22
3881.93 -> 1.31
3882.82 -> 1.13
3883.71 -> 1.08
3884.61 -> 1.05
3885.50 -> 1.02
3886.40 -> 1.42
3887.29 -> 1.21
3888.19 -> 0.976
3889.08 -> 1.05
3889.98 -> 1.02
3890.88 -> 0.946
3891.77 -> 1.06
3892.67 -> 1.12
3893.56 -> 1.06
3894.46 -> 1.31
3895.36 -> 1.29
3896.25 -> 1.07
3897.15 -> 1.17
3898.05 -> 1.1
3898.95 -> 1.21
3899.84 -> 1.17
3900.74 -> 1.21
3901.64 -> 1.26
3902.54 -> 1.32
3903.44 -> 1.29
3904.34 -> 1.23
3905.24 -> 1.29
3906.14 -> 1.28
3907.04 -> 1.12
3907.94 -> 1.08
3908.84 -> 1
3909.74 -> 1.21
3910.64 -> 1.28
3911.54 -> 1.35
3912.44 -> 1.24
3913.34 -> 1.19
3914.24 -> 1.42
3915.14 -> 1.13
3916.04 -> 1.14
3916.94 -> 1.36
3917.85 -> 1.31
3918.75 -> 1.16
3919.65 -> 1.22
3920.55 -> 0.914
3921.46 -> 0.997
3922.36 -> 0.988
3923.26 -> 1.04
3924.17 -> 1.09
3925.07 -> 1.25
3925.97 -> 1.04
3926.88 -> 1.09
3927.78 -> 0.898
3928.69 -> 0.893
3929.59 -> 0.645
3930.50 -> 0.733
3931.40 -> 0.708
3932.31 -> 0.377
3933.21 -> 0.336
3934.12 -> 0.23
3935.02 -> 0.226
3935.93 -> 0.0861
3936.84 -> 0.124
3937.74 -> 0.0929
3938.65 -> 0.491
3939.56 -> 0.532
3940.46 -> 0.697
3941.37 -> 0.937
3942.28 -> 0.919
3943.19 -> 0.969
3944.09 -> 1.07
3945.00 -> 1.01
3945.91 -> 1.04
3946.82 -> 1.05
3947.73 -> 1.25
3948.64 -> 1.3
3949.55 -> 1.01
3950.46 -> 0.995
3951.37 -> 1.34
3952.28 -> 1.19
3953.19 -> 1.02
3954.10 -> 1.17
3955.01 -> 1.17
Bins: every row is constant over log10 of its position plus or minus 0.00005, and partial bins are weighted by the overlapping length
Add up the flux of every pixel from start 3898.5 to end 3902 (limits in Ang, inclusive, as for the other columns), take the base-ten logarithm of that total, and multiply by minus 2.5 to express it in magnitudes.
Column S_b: -1.71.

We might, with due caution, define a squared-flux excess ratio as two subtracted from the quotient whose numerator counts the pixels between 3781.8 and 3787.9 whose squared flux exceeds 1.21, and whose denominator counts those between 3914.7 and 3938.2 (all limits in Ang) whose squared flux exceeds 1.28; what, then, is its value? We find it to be -1.3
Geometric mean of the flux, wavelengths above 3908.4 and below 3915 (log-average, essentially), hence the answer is 1.23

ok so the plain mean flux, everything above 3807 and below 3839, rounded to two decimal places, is 1.04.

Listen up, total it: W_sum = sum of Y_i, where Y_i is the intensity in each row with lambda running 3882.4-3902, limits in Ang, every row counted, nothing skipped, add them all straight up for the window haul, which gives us 25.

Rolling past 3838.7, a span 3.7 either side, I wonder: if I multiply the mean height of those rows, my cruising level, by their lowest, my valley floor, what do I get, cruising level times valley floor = 0.54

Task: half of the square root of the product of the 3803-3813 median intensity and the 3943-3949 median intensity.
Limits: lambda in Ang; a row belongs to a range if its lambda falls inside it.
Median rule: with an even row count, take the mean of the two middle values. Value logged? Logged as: 0.56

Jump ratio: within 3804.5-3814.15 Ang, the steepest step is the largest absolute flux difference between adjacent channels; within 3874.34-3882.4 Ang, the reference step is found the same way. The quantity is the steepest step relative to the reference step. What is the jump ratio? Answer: 0.71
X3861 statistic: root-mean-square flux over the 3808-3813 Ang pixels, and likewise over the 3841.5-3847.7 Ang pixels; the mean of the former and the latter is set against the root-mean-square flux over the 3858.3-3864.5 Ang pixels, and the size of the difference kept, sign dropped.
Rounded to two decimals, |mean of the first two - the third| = 0.12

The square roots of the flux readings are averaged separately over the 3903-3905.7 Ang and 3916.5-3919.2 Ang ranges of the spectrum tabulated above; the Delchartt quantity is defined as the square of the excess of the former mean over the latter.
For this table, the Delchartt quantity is 0.0000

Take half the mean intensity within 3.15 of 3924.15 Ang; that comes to 0.535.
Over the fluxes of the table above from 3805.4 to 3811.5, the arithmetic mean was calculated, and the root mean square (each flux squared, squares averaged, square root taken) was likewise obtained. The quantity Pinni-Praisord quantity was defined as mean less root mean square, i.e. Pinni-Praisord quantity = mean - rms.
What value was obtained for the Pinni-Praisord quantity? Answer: -0.002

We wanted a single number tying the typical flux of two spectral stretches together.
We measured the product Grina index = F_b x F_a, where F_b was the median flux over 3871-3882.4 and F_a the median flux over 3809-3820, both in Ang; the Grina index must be 1.5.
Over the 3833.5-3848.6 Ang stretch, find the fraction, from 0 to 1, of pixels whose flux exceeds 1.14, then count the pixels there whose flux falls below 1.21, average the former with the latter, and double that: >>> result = 14.3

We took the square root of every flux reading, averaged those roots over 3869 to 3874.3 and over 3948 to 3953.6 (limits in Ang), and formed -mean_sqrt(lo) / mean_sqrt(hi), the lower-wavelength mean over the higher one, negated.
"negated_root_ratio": -1.05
